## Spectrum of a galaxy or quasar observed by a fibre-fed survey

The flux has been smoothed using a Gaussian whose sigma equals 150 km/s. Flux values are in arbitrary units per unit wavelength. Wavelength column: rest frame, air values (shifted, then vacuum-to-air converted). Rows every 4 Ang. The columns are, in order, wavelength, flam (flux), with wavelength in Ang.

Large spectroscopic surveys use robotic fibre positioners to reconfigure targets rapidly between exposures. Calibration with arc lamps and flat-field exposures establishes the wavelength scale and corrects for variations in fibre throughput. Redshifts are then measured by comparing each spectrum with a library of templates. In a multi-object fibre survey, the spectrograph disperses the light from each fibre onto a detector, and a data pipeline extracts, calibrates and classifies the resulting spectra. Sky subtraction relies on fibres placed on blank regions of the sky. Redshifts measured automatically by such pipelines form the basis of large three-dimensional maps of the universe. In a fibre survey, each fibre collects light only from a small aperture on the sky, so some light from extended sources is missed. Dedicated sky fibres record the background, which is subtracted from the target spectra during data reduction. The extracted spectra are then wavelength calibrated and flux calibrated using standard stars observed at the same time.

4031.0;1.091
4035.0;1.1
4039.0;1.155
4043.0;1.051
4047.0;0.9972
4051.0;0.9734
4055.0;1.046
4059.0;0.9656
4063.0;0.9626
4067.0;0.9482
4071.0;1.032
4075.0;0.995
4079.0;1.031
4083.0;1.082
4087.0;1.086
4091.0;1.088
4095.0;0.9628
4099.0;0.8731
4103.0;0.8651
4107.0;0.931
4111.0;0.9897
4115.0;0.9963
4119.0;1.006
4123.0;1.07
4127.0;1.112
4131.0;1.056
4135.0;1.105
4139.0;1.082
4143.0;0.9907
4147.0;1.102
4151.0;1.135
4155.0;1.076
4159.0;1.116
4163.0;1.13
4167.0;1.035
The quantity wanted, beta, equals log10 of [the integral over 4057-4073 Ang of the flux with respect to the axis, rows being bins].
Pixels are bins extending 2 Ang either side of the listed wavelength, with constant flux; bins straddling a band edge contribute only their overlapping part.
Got 1.19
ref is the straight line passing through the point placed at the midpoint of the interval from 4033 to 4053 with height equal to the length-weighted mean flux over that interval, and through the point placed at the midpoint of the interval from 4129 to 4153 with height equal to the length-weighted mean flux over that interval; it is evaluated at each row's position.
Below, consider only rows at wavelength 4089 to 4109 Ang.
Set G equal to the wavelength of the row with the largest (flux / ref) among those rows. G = 4091.0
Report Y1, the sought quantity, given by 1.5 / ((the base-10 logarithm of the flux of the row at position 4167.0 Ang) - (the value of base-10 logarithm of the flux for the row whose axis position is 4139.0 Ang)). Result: -78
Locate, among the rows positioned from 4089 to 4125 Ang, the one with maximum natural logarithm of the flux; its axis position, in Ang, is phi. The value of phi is 4091.0 Ang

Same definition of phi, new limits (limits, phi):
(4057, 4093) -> 4091.0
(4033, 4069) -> 4039.0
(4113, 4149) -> 4127.0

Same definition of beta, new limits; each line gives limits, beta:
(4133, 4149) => 1.23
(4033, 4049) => 1.24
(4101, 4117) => 1.18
